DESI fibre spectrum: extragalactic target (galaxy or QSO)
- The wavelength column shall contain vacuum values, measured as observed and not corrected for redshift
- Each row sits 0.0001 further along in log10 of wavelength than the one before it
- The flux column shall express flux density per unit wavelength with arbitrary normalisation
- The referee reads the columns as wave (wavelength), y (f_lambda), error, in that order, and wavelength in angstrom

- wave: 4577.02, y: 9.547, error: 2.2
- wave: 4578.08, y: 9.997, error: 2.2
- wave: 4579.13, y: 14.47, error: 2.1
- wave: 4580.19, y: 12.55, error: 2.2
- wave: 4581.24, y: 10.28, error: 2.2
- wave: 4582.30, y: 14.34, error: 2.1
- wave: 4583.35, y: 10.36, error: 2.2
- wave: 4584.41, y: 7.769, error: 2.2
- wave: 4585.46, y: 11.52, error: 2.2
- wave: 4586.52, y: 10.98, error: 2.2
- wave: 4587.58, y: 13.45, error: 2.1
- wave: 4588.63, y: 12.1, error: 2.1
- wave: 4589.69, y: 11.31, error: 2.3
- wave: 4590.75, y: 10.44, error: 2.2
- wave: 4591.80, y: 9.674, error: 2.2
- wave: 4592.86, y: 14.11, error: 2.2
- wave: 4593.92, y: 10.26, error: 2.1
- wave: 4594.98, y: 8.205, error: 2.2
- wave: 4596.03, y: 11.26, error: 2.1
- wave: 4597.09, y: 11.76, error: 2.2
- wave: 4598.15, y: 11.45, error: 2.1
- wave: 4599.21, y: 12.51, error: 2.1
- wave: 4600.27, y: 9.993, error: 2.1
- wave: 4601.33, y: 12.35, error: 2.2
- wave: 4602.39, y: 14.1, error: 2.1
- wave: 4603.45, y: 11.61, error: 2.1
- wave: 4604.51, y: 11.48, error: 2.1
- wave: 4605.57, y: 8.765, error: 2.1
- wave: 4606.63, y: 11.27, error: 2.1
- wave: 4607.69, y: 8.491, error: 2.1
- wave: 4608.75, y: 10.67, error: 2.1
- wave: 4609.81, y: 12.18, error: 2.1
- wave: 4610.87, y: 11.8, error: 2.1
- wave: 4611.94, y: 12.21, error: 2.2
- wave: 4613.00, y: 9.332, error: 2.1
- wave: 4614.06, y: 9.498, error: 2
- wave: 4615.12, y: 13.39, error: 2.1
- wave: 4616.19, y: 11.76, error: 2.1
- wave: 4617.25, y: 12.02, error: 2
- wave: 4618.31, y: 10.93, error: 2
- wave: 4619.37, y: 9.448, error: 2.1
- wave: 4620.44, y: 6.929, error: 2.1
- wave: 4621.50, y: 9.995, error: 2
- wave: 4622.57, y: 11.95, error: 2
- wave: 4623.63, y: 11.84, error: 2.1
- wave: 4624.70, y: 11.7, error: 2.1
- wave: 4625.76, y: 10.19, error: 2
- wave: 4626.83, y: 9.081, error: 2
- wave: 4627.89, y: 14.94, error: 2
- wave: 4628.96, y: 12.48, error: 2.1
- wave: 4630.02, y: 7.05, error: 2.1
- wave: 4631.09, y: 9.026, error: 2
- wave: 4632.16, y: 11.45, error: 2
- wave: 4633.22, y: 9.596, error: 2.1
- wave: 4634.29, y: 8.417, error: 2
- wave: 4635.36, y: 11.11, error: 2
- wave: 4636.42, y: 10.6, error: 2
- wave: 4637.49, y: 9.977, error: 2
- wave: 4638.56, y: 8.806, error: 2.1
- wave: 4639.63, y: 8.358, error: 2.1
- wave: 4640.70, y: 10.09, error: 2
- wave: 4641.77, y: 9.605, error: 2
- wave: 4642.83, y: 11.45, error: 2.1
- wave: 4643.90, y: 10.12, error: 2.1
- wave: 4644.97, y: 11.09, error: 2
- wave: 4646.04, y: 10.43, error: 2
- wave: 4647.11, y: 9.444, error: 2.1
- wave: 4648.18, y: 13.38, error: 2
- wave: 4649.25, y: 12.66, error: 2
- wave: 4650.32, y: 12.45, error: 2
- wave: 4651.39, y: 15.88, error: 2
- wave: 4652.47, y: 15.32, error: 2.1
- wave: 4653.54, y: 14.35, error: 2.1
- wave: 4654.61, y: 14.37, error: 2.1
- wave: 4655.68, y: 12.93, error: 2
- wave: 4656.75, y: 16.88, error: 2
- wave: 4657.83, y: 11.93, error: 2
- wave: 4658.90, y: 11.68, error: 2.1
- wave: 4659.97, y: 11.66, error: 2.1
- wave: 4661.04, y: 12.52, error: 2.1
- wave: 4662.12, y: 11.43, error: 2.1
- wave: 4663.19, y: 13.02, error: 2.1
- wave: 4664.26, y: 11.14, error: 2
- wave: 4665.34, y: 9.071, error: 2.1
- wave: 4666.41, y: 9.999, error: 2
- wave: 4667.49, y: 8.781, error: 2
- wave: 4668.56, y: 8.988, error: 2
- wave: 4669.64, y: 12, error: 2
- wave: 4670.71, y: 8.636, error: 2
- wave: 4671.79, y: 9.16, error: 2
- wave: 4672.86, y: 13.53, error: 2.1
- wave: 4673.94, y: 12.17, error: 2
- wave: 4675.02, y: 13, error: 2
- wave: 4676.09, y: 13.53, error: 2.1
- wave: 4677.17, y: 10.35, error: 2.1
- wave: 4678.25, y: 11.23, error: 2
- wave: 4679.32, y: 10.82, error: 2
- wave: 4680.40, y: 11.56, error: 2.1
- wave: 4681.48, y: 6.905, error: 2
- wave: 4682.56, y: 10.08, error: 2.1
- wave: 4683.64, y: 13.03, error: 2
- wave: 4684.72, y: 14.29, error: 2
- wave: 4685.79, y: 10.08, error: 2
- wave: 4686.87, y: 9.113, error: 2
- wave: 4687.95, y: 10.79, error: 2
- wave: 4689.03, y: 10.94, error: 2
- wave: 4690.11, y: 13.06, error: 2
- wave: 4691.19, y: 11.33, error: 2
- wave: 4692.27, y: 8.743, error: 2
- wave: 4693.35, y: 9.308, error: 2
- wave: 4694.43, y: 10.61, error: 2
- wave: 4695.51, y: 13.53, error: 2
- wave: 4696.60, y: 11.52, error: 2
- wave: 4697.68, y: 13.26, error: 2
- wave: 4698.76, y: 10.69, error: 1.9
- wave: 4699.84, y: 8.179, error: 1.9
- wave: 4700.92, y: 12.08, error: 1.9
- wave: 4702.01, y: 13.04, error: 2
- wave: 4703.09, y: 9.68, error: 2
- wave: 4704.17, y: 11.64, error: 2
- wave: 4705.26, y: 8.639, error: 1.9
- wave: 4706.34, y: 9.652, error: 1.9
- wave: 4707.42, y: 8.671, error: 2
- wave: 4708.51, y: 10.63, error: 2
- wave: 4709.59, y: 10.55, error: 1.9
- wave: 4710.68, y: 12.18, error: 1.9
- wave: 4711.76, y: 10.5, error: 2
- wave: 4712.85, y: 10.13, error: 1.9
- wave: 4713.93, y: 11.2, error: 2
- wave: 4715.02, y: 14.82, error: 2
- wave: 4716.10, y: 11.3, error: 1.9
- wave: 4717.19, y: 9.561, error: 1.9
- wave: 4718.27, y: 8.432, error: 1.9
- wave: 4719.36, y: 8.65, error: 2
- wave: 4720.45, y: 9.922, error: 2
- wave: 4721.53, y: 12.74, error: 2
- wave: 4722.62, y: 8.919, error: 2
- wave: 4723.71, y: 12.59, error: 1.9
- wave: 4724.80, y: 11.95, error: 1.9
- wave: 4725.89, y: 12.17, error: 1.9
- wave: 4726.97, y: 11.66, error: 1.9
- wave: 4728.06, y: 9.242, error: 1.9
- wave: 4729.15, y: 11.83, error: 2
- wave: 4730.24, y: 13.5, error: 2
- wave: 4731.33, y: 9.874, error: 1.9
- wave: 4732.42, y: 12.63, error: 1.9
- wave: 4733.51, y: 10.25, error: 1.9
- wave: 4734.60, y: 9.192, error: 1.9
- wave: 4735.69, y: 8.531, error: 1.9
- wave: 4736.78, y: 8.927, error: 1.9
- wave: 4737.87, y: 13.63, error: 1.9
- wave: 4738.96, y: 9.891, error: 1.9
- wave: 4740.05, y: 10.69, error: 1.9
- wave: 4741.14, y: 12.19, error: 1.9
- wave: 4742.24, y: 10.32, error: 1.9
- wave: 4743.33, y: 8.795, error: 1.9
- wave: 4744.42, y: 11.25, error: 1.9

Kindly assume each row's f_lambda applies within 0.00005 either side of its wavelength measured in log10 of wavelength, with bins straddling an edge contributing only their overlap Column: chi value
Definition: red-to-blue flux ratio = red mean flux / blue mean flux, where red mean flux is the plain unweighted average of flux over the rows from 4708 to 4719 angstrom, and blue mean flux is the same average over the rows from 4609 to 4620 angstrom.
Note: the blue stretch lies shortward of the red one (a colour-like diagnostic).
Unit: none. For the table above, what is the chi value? 0.97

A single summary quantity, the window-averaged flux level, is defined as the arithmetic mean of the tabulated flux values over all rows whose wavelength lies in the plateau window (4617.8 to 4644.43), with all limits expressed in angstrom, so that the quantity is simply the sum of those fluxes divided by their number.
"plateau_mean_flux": 10.2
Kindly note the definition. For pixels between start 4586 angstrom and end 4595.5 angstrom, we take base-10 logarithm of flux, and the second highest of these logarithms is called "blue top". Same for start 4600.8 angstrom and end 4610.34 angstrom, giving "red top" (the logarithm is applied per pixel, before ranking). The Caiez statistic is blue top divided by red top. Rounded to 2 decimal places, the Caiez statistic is 1.03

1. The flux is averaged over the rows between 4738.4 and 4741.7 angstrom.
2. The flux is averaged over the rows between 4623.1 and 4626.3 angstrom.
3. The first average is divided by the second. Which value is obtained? 0.97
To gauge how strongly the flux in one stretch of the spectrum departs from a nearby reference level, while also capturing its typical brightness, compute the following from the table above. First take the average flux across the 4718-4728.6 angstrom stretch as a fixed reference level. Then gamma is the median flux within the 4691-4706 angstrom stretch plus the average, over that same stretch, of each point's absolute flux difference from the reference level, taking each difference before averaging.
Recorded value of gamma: 12.5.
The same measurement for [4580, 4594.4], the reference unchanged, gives 12.6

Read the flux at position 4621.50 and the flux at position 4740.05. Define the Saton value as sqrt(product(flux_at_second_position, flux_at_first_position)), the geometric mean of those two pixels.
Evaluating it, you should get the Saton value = 10.3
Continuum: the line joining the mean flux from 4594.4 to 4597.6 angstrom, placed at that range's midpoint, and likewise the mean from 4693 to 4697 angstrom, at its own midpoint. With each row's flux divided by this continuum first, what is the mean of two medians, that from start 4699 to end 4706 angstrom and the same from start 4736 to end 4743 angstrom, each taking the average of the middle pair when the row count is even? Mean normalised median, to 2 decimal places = 0.92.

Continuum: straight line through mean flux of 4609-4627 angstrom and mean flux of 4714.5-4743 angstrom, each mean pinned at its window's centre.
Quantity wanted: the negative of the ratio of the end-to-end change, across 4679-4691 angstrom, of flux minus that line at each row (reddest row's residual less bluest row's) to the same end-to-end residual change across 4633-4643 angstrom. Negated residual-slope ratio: -1.2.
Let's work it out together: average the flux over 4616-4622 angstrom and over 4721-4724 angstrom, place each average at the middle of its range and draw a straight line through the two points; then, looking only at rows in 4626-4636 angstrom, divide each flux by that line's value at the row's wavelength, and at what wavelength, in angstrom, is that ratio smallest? 4630.02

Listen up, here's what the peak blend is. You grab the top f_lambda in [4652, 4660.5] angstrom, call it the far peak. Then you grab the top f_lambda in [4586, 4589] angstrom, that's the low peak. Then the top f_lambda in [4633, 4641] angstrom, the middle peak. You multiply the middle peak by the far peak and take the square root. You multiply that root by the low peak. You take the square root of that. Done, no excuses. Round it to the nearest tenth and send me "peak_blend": 13.6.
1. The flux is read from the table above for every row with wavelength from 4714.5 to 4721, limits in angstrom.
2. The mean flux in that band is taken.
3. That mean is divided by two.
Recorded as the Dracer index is 5.2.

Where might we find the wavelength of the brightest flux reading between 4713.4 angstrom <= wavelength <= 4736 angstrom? 4715.02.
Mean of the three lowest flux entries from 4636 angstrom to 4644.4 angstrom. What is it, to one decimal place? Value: 8.9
